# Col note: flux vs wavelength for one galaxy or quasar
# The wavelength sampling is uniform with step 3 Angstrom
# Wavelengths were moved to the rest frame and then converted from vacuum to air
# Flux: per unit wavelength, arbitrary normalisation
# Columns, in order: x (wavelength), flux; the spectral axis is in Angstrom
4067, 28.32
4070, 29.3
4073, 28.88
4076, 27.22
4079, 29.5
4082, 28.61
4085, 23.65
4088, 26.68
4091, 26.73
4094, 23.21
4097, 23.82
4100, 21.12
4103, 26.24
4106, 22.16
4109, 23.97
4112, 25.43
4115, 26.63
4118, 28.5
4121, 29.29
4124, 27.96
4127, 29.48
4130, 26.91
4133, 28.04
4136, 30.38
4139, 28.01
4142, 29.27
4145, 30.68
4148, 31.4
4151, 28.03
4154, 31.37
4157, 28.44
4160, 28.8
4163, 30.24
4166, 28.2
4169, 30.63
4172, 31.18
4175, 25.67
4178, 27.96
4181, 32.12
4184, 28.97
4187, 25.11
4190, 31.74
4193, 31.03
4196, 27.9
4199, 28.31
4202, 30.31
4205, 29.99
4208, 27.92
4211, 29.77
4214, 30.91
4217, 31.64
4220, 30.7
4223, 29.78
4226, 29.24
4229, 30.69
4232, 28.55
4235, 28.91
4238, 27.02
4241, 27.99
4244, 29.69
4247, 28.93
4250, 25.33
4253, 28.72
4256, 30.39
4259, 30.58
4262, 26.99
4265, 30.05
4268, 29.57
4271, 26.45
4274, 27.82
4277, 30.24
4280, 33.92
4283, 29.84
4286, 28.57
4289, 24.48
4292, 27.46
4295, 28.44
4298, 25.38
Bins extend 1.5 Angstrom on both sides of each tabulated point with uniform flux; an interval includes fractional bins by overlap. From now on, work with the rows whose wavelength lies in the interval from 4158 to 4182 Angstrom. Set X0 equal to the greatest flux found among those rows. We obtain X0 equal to 32.12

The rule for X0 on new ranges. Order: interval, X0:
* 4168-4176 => 31.18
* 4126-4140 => 30.38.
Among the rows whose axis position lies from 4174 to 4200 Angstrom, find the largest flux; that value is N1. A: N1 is 32.12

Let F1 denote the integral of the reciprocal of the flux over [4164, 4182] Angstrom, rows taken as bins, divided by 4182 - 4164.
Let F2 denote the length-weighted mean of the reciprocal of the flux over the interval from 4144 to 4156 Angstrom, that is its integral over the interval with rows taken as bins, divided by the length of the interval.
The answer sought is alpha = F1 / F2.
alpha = 1.04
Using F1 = 0.0344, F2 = 0.0331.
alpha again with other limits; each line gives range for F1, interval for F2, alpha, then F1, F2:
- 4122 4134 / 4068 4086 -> 0.99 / 0.0356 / 0.0359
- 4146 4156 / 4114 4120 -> 0.92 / 0.0332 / 0.0360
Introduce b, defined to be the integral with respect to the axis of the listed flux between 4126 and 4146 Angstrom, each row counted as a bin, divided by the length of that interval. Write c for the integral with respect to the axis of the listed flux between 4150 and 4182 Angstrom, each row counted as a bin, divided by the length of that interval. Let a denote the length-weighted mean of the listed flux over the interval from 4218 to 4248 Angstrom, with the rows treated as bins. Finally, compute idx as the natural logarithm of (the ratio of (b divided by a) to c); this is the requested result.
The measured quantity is -3.39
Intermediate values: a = 29.2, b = 28.9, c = 29.3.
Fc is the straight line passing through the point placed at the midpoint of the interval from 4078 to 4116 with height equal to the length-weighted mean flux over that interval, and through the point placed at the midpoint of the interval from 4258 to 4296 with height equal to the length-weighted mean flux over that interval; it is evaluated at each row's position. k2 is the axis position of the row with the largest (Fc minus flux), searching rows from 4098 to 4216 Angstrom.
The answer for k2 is 4100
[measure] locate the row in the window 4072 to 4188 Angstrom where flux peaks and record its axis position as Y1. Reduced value 4181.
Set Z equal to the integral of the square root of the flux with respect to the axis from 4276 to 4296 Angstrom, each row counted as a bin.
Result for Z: 108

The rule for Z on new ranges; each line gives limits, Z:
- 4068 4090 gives 116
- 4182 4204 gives 119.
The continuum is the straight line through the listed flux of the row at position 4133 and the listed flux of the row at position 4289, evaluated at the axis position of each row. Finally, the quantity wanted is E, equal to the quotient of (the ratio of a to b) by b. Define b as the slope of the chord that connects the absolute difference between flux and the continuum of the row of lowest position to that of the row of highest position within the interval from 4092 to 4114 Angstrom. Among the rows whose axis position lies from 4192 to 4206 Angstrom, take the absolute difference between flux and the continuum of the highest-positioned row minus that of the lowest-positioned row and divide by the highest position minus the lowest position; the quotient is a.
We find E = -3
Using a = -0.1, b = -0.15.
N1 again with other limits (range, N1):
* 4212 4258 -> 31.64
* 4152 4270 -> 32.12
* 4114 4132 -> 29.48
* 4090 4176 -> 31.4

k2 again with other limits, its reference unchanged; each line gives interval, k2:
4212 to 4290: 4289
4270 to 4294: 4289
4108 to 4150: 4109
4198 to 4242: 4238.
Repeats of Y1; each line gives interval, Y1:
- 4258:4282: 4280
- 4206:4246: 4217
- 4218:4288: 4280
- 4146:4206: 4181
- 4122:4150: 4148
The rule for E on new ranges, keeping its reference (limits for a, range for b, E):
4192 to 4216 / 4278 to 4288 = 0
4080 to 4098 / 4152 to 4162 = 2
